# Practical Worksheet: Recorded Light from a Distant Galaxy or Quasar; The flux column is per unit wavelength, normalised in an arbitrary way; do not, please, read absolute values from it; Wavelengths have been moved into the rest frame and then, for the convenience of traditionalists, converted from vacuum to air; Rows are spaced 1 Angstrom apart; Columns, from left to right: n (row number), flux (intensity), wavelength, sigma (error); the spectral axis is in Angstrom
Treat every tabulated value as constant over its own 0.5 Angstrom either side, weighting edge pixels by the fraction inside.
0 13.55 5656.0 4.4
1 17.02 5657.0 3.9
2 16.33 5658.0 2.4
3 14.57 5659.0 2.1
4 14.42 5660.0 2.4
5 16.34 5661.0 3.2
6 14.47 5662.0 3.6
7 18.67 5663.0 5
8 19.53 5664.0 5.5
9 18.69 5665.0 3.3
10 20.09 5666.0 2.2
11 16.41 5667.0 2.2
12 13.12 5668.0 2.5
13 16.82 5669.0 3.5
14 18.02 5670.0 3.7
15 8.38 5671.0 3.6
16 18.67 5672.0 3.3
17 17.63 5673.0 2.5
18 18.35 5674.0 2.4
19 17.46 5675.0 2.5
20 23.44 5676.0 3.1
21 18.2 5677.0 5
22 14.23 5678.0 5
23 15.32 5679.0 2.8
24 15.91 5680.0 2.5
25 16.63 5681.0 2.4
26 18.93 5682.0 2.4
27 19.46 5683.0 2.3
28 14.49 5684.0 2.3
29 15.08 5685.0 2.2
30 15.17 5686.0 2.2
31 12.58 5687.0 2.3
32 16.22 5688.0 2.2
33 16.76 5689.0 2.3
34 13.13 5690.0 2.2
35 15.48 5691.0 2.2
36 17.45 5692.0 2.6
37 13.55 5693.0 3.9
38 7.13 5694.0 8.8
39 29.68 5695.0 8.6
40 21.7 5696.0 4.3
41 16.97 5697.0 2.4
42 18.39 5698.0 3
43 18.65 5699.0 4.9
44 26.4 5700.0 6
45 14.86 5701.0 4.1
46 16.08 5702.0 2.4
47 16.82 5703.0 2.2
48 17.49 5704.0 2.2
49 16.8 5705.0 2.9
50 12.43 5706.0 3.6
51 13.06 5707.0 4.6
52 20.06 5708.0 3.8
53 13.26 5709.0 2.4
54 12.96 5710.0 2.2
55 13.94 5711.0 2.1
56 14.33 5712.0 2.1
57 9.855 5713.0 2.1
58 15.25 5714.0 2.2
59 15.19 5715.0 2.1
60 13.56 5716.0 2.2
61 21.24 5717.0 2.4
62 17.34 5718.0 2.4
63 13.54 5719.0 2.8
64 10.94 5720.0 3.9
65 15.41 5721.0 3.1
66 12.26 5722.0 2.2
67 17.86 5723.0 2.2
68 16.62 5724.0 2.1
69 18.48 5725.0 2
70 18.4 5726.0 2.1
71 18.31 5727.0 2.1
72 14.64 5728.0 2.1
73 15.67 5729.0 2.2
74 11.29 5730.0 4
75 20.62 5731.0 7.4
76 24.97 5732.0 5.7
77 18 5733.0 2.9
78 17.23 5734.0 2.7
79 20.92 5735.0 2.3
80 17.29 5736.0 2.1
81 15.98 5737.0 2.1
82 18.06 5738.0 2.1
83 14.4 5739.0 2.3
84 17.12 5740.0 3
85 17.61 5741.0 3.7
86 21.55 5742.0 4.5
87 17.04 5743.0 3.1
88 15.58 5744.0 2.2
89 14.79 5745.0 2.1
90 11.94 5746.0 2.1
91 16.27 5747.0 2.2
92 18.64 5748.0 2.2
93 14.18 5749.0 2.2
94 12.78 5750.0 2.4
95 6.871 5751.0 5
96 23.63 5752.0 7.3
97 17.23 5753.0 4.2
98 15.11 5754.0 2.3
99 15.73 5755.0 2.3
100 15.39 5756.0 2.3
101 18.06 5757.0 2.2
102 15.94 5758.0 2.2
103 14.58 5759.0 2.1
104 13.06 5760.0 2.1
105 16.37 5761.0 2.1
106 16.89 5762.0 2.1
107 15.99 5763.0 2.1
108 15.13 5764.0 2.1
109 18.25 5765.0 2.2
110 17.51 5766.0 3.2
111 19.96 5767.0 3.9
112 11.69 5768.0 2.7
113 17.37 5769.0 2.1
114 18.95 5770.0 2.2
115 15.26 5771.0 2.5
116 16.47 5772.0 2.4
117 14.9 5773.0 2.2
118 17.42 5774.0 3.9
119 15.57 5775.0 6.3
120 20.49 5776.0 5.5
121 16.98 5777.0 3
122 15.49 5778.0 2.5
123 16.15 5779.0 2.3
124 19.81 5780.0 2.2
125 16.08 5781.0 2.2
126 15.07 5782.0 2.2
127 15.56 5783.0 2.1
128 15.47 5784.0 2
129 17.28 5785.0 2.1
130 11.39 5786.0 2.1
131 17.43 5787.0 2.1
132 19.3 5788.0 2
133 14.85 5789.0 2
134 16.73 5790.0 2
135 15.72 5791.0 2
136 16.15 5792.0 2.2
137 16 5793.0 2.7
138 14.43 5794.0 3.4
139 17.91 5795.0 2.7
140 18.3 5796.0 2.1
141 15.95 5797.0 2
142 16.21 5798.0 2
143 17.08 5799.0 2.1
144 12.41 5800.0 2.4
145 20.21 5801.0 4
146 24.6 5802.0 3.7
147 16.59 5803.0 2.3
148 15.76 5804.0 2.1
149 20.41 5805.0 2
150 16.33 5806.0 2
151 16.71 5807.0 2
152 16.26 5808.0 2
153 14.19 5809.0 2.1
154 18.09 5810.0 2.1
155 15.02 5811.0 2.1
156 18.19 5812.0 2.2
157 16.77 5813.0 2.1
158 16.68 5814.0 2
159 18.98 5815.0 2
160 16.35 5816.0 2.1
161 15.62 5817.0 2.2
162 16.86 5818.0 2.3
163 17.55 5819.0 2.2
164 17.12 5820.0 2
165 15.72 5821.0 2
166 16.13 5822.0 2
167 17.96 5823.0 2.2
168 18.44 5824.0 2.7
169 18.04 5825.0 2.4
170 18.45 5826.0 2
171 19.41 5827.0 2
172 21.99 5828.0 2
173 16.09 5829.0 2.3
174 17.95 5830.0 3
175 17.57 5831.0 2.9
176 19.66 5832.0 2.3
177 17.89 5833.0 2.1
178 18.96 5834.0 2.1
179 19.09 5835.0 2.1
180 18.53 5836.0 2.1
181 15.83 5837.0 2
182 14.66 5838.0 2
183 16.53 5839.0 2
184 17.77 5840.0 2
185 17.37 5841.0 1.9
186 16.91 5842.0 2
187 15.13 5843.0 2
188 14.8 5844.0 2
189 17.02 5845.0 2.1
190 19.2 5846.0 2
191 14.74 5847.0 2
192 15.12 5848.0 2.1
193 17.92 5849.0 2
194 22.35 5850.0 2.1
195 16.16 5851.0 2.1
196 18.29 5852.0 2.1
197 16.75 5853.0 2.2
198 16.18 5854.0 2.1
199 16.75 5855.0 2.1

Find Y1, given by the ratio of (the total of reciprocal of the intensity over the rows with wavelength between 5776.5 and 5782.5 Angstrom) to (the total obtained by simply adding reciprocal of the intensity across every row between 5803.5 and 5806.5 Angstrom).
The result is 2.10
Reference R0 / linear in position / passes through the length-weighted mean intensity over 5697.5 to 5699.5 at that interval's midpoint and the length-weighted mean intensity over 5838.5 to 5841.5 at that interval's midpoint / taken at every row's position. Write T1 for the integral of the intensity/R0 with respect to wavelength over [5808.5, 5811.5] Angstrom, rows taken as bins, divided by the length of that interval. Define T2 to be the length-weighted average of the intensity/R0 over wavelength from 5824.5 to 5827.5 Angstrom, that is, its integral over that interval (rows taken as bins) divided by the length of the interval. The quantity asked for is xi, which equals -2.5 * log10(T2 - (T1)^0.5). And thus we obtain 2.3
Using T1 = 0.90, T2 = 1.07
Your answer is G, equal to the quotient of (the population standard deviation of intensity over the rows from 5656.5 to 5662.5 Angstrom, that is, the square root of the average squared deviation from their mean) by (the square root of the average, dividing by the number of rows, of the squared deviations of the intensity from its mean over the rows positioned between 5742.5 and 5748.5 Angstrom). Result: 0.51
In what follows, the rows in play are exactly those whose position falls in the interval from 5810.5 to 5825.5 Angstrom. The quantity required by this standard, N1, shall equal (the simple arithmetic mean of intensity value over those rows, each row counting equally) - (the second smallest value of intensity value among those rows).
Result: 1.4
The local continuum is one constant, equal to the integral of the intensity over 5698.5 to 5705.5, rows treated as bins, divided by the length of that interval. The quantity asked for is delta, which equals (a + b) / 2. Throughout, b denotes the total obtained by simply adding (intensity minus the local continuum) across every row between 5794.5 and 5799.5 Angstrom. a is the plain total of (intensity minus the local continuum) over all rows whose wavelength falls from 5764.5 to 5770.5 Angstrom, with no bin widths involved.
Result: -5.3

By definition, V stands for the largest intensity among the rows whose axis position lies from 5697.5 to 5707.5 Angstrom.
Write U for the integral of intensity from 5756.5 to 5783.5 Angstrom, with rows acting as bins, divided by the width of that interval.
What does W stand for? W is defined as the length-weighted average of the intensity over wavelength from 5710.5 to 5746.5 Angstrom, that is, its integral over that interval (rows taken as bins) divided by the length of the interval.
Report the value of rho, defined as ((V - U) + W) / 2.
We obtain 13.1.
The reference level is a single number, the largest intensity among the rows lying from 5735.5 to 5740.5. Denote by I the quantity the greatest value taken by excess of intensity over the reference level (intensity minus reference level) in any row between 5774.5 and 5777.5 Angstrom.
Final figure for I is 2.4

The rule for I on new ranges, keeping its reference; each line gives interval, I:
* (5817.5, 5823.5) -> -0.1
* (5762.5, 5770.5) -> 1.9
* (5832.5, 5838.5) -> 1.0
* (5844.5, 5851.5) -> 4.3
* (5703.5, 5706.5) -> -0.6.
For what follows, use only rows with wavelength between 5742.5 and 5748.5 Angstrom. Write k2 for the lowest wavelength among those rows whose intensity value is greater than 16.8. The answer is 5743.0 Angstrom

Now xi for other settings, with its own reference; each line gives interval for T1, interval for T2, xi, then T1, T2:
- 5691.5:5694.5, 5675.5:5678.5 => 1.9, 0.68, 0.99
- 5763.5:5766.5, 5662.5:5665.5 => 3.7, 0.95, 1.01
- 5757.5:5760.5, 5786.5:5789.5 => 2.9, 0.81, 0.97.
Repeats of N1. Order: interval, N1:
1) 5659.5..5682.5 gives 3.8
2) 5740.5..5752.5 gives 4.0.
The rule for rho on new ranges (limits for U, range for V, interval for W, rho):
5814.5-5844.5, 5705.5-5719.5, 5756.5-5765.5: 9.9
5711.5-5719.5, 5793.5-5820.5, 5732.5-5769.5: 12.9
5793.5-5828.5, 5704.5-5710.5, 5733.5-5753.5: 9.6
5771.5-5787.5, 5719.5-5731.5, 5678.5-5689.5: 10.2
